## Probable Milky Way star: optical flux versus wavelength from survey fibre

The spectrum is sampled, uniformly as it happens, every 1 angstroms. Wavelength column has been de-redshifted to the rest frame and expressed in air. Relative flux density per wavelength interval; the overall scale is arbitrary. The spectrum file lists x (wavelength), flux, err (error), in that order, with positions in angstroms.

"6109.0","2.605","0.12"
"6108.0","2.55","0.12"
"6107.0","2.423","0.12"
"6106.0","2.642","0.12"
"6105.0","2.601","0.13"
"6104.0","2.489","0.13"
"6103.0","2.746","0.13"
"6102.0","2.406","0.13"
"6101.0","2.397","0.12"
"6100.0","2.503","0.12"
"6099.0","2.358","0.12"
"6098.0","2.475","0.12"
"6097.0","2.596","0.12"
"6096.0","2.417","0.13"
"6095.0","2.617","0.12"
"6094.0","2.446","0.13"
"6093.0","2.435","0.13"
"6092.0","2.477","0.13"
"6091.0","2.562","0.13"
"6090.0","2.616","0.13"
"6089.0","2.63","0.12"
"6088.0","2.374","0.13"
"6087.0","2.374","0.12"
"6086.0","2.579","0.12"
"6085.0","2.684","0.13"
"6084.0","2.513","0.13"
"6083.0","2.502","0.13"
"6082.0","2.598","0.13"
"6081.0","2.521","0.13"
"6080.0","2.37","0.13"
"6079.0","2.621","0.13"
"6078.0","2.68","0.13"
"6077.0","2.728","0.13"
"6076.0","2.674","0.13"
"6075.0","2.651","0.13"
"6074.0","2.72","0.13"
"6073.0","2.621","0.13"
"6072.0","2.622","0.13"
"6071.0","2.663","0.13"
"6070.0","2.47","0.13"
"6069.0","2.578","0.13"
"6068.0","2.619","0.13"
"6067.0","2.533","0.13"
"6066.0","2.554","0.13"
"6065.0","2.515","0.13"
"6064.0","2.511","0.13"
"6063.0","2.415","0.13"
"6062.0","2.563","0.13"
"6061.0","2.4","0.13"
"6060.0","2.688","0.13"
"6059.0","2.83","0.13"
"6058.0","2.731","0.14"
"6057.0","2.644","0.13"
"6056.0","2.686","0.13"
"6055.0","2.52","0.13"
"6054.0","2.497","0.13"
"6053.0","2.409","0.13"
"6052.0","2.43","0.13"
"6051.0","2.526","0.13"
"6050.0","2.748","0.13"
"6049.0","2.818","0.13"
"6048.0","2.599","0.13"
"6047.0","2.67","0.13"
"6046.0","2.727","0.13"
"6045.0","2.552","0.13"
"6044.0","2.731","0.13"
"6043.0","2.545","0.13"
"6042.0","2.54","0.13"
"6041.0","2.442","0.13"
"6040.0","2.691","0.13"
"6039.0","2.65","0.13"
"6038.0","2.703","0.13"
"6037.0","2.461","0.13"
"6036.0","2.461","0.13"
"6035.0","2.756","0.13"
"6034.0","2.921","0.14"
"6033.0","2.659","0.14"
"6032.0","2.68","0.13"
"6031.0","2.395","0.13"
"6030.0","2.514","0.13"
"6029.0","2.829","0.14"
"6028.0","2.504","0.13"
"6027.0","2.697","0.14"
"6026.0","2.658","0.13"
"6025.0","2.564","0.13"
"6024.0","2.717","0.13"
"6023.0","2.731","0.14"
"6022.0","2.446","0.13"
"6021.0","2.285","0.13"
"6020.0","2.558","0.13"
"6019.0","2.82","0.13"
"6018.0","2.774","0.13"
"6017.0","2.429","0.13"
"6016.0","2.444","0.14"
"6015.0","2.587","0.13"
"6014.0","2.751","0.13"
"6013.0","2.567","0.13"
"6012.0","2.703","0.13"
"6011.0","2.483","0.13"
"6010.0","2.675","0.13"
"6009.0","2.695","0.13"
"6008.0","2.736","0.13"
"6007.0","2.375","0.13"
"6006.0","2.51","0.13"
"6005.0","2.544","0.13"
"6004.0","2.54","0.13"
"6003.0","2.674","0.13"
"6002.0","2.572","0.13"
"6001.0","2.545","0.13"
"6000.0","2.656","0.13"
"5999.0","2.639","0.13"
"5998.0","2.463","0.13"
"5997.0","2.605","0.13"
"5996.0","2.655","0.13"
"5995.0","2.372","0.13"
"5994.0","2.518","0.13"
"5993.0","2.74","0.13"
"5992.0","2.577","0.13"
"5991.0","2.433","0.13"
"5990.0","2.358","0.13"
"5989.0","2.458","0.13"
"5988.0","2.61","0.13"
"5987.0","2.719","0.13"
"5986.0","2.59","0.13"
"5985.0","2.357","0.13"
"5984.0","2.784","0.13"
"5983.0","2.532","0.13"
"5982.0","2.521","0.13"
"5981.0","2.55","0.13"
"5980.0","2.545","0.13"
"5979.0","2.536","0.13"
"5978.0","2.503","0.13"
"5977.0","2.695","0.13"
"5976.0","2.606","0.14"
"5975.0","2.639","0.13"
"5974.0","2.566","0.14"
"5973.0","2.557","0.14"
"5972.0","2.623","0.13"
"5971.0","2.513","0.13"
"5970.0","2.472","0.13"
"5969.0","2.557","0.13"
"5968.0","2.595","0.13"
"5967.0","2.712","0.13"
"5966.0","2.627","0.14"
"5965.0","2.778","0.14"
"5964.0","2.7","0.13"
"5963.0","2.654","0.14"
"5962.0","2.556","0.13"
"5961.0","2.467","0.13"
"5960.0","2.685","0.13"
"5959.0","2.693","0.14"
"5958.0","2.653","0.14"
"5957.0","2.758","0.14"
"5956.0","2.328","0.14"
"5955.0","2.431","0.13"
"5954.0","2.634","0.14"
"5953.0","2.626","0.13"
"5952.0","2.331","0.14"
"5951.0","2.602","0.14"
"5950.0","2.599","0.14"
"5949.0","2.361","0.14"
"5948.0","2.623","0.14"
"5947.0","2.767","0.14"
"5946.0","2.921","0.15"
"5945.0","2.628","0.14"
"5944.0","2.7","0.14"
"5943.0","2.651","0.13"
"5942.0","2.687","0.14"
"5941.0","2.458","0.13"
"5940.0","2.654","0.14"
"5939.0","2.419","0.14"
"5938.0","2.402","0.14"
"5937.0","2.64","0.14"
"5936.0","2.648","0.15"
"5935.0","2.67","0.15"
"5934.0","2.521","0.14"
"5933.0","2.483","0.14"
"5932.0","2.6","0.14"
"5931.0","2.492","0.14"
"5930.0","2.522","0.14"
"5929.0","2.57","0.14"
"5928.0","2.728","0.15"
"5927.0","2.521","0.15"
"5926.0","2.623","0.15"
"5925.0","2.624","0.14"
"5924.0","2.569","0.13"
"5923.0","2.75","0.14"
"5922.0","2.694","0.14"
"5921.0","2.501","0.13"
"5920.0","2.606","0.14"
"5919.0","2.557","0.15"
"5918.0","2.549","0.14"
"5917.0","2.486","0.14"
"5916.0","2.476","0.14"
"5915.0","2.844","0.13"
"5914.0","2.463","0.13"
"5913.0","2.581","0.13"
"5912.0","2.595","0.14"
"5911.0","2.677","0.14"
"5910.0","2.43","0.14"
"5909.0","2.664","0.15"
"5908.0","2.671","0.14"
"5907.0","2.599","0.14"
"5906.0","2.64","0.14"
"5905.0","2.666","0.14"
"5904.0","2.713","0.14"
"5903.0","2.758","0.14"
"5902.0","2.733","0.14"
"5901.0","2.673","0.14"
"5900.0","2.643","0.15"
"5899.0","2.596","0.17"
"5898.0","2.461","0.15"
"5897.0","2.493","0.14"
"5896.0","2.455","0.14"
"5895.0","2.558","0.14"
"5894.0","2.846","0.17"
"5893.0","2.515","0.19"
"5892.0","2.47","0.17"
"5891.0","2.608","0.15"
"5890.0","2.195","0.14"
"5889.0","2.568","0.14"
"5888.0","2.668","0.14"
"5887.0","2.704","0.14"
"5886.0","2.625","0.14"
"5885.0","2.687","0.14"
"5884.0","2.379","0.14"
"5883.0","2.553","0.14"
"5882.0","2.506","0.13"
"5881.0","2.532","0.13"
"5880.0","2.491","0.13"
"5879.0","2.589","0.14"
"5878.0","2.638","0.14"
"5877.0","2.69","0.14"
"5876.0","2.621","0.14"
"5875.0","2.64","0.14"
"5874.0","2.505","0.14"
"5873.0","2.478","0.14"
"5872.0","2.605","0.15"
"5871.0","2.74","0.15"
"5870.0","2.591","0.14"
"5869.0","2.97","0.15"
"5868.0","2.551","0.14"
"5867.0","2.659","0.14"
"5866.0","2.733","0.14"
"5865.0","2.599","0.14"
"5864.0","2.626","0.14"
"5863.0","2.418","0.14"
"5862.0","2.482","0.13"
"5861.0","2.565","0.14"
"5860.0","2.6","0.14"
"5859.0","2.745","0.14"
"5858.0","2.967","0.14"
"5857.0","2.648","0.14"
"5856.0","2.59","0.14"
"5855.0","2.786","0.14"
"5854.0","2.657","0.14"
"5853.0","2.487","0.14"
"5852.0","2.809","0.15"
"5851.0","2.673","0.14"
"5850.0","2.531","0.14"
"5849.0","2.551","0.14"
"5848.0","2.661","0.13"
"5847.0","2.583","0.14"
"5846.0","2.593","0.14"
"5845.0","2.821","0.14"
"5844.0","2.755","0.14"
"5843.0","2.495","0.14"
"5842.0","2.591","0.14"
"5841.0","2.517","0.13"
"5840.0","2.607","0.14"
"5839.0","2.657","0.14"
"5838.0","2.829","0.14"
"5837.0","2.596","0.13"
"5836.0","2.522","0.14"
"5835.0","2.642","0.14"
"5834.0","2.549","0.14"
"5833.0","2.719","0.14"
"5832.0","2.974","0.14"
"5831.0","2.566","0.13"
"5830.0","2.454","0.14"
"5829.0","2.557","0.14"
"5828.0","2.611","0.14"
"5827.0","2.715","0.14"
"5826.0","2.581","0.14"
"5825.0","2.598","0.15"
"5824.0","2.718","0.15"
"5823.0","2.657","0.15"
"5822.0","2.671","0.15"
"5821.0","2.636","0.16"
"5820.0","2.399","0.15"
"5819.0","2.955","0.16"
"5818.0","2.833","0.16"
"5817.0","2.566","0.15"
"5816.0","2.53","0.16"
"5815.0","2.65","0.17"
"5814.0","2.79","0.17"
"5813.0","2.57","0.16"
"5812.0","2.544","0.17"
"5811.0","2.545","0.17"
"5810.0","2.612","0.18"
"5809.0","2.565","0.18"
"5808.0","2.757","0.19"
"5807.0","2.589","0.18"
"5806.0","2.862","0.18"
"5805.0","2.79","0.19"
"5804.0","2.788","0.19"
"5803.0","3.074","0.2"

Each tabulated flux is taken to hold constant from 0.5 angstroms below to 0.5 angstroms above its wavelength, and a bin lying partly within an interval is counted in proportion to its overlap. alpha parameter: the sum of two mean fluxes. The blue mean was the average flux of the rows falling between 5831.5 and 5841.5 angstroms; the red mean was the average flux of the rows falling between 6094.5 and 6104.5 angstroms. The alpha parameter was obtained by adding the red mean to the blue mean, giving 5.16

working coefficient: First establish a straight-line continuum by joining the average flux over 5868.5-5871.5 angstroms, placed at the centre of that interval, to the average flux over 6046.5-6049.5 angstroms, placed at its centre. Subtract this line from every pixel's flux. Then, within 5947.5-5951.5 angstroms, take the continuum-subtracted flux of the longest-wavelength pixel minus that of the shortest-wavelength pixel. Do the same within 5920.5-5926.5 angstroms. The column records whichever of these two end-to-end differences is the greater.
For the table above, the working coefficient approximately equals 0.12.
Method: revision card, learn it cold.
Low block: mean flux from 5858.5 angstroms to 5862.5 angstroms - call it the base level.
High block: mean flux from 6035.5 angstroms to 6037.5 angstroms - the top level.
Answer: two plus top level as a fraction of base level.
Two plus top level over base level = 2.95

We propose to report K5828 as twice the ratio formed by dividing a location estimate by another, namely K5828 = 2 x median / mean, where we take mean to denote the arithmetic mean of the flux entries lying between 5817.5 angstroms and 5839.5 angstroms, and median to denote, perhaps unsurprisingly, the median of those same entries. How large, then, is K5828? 1.99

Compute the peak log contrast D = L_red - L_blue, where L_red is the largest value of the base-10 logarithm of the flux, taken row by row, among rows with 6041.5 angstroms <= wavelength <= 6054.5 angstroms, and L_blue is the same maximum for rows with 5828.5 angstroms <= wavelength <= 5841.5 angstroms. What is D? -0.023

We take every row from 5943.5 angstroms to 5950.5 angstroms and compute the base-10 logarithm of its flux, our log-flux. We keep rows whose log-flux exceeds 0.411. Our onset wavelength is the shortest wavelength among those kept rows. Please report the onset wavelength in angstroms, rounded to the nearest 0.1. 5944.0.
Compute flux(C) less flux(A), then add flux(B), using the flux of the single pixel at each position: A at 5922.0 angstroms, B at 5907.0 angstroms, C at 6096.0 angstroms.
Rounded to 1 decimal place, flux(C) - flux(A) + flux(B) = 2.3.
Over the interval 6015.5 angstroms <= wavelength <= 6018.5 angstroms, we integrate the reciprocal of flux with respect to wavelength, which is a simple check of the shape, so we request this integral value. 1.18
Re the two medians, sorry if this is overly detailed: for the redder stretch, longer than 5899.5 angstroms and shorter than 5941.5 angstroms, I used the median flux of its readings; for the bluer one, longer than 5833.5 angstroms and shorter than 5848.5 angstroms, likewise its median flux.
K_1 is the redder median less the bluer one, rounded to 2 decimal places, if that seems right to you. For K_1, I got 0.01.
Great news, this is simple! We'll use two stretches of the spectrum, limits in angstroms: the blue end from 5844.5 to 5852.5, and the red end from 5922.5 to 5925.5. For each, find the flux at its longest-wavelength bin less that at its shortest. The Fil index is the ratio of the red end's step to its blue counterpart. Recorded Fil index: 10.5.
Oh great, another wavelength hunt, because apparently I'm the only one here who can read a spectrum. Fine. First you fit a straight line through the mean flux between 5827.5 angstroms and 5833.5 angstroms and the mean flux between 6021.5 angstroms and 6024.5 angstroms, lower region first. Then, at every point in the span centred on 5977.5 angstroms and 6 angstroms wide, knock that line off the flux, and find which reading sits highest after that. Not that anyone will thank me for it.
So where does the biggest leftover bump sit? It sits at 5977.0 angstroms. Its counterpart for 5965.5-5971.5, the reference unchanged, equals 5967.0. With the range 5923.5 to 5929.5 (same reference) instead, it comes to 5928.0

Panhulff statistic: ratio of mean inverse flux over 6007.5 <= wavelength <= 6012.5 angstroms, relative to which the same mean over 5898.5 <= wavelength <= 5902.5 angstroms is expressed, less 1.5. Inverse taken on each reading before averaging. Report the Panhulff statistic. -0.502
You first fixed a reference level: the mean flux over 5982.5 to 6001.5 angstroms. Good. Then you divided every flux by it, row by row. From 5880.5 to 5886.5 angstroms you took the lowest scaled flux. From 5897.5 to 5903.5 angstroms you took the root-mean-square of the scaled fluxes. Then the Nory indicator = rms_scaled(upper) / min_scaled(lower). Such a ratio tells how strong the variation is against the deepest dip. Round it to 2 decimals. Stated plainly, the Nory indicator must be 1.11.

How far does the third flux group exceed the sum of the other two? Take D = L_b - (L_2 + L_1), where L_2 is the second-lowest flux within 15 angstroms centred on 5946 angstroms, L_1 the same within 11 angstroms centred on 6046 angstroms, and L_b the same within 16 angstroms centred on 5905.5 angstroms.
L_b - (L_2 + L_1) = -2.43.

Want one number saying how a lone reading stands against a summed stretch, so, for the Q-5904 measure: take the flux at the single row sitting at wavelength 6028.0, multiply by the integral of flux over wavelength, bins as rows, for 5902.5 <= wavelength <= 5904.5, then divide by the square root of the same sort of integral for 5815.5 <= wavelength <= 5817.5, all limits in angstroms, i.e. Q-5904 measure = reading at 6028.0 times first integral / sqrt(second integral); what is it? 6.07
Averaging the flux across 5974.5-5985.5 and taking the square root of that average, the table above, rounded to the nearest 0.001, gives 1.603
